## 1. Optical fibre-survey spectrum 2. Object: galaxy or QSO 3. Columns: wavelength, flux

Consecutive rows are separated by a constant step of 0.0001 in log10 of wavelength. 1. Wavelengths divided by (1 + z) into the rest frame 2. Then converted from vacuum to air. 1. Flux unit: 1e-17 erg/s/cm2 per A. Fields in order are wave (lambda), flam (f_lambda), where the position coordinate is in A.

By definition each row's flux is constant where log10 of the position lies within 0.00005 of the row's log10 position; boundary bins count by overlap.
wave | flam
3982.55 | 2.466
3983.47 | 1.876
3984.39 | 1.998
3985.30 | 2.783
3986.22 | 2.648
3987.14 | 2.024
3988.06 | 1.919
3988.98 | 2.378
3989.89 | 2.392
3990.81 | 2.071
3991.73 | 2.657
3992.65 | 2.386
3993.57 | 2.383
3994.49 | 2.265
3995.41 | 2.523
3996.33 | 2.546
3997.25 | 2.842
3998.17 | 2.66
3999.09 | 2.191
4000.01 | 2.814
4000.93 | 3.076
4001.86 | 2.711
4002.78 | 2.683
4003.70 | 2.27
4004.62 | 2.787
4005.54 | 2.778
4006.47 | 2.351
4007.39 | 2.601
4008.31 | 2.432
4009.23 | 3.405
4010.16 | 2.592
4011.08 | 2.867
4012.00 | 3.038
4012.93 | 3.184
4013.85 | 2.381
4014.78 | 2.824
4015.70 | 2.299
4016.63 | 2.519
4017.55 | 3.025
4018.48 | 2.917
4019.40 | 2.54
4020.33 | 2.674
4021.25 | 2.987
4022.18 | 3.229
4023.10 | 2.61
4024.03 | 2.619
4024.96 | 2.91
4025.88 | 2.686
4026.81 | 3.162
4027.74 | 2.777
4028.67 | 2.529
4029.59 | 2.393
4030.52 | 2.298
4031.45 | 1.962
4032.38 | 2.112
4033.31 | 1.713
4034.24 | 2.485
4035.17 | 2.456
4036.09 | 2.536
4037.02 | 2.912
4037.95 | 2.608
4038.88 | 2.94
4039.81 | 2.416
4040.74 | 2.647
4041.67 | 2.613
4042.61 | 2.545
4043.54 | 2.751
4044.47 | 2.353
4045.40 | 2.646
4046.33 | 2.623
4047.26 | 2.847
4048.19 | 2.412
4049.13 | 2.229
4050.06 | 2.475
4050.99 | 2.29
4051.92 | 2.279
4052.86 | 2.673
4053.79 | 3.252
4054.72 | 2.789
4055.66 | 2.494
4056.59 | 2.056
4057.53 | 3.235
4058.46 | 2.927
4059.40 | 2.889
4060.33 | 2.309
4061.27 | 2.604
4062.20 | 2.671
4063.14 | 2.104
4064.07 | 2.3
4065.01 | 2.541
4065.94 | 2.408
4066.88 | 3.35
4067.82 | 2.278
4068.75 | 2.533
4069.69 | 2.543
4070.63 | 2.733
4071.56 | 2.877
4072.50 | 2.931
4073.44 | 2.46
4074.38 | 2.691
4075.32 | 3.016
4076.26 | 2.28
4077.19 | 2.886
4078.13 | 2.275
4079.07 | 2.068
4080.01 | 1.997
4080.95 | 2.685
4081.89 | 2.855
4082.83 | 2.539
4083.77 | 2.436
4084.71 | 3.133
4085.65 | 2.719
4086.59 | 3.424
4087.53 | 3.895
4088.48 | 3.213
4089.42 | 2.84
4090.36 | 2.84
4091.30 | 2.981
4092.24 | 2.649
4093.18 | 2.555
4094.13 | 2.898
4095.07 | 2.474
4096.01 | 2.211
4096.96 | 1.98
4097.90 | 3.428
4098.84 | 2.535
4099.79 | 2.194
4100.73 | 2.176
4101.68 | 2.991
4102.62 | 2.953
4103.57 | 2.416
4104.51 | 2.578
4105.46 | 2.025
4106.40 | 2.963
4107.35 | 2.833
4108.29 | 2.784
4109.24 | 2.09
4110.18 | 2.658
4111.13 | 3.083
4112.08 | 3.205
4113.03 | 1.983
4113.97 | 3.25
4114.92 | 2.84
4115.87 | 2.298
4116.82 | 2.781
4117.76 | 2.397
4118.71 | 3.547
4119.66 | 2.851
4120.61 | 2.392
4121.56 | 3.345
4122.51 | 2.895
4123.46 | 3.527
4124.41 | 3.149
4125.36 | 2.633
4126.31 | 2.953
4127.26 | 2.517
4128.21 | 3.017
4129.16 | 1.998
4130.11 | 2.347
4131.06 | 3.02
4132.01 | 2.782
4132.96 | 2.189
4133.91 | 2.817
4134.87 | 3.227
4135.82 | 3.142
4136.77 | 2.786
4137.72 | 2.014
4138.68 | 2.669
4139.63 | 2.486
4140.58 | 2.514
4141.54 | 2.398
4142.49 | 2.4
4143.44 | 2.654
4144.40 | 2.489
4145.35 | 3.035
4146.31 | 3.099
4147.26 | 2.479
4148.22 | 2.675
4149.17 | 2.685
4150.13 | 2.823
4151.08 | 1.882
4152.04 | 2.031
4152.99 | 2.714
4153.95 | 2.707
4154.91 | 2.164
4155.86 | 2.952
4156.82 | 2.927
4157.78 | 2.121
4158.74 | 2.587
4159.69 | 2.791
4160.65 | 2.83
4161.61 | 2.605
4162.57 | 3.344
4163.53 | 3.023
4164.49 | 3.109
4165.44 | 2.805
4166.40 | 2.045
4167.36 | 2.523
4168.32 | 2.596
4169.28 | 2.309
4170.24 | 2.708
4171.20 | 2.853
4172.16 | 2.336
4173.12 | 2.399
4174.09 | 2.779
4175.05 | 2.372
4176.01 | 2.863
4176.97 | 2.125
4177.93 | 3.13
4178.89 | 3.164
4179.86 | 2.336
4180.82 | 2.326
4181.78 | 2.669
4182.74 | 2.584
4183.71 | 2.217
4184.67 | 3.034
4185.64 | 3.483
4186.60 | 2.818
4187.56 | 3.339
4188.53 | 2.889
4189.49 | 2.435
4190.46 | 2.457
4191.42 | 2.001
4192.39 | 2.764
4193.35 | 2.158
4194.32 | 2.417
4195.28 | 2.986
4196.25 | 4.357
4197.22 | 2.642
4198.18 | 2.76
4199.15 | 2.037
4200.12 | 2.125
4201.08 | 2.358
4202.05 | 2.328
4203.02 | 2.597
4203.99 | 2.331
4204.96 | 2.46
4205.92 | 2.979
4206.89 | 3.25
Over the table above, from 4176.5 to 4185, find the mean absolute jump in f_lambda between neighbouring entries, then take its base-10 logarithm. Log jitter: -0.36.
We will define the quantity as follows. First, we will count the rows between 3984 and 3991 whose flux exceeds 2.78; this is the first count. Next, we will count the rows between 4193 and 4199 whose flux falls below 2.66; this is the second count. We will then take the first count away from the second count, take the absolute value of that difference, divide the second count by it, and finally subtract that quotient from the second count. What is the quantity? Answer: 1.50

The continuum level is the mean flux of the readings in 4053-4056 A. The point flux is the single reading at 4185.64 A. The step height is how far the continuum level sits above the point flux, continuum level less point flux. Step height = -0.6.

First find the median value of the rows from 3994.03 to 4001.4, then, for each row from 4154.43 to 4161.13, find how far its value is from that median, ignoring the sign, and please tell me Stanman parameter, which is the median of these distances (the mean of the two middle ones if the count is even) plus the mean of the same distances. 0.61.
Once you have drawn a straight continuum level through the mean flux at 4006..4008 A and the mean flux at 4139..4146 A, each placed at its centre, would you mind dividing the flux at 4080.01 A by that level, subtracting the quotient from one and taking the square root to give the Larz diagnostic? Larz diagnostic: 0.46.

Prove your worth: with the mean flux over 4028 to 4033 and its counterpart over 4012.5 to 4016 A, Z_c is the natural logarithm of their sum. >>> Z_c 1.60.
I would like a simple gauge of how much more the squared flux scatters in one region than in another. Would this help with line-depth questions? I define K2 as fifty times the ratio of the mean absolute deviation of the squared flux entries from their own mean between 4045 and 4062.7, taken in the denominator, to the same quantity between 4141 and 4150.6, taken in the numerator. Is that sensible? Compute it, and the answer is 39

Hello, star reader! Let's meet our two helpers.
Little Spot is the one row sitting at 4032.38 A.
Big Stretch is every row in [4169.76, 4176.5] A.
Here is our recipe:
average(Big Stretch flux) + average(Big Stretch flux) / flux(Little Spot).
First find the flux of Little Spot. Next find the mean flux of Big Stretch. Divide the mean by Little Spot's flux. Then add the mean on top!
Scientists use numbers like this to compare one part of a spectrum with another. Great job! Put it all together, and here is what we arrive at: 3.85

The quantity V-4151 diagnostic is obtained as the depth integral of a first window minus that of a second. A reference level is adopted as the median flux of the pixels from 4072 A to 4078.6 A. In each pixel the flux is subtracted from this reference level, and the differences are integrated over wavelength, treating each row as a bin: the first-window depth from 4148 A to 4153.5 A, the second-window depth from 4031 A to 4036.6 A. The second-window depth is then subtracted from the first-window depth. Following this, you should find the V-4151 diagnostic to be -1.4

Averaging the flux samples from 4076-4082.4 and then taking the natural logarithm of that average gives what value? 0.89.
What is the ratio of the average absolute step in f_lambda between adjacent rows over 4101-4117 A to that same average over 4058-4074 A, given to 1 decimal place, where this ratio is 1.5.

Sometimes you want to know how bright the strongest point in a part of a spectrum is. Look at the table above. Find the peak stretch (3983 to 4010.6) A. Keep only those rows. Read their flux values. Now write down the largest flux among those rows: 3.405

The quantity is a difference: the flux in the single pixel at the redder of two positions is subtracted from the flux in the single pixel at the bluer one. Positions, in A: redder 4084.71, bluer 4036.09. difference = -0.6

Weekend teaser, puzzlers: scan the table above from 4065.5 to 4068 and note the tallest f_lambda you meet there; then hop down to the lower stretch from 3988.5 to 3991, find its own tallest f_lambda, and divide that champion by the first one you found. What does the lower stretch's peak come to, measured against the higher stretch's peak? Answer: 0.71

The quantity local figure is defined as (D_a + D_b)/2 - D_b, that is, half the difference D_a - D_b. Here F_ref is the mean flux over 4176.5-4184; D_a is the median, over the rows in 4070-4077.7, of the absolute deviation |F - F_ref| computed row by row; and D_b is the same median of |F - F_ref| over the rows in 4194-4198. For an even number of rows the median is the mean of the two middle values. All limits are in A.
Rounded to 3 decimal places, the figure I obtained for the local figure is 0.007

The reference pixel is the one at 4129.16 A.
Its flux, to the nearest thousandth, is 1.998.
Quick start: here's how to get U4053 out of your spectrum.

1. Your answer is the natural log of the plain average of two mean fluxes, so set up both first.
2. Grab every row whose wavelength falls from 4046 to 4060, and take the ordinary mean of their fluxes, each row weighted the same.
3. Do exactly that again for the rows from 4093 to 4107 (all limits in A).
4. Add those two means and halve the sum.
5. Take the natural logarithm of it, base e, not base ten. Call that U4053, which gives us 0.95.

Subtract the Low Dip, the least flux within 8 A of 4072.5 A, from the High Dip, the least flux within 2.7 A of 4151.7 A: -0.1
